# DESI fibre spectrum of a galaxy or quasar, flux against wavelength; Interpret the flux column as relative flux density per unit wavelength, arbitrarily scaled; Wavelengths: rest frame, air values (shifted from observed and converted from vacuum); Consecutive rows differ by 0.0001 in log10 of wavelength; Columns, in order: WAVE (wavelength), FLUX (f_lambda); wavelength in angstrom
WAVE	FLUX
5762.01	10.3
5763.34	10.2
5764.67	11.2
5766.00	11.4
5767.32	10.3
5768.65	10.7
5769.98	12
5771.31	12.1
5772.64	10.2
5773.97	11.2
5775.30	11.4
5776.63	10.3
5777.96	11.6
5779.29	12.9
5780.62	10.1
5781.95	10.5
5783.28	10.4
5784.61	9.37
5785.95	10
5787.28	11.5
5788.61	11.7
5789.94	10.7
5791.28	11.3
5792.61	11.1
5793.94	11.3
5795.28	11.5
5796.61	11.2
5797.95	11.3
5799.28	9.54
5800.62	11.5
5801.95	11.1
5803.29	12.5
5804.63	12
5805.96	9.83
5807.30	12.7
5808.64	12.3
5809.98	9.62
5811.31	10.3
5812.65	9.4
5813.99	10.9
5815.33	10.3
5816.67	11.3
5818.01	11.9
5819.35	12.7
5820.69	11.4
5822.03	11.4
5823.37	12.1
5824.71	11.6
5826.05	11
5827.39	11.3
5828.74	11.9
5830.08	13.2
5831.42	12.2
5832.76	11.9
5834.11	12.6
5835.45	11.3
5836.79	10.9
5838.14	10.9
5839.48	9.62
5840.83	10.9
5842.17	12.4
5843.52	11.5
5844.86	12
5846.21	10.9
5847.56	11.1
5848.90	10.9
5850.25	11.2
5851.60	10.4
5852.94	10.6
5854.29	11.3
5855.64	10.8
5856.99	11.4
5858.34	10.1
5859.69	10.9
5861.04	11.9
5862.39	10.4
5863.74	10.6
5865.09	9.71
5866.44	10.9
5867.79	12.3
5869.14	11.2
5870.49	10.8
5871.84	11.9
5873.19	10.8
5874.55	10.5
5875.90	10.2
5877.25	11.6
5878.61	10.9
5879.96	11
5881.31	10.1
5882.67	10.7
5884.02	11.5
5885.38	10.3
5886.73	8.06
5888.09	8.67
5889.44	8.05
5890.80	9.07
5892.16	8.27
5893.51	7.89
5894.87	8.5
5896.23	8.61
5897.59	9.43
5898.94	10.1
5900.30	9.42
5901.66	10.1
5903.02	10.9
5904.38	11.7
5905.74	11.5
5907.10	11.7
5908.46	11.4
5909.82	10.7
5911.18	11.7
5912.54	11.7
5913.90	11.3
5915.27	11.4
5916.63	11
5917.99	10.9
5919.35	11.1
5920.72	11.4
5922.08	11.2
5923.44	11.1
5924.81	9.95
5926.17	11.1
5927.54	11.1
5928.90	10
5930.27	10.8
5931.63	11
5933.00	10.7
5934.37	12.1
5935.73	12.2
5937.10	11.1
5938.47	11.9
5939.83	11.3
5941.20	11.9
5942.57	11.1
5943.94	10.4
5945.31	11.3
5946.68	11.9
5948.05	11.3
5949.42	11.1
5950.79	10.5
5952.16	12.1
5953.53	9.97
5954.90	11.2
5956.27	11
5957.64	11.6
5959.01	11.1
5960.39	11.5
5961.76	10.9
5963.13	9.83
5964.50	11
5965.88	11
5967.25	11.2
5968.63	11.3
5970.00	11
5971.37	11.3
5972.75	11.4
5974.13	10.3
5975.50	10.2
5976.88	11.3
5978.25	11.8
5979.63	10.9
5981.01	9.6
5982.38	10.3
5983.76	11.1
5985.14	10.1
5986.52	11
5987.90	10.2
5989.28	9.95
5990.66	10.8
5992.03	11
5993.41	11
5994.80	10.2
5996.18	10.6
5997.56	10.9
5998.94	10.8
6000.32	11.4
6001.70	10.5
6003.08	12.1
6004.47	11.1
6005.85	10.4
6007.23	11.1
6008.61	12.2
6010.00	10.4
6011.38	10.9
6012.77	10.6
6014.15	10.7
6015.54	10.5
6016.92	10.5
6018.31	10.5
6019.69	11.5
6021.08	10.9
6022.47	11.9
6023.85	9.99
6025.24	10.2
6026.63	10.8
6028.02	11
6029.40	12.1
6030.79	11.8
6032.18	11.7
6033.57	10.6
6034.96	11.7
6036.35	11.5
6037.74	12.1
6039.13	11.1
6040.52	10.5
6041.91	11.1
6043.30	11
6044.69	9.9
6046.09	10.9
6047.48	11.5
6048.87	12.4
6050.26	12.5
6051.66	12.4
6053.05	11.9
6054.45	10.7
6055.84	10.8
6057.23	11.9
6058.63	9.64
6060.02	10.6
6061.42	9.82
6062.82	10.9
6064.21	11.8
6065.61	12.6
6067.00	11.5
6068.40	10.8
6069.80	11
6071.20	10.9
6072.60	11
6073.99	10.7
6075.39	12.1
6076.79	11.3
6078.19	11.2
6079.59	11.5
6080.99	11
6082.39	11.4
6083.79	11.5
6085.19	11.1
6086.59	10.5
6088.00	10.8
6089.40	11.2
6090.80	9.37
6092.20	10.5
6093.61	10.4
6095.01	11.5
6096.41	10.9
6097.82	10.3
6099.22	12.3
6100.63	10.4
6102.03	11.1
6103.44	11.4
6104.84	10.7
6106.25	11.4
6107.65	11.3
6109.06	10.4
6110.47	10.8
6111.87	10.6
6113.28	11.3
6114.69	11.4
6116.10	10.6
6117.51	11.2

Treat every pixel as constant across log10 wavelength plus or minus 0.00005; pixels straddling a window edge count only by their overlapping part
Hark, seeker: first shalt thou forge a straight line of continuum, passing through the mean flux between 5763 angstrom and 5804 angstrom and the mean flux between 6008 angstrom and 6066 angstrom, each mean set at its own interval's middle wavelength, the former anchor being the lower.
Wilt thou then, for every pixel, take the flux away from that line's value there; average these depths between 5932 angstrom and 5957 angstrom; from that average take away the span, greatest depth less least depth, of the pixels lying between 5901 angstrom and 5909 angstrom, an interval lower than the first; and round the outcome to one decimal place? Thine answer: -1.8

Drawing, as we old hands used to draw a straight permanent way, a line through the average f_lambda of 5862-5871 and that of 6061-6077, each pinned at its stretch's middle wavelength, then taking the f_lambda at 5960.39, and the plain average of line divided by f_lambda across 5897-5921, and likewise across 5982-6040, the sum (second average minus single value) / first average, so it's -10.5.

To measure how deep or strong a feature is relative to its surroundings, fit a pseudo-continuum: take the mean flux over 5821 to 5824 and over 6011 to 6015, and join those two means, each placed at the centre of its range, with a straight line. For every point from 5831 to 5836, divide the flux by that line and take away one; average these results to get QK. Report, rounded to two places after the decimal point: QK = 0.03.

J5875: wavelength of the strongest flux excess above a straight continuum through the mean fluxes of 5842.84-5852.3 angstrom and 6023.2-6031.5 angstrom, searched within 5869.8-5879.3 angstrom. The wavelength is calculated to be 5871.84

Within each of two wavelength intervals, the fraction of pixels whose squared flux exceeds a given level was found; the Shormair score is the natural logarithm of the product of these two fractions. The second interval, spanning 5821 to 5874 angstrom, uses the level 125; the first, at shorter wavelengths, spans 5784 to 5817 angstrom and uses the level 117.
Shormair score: -1.11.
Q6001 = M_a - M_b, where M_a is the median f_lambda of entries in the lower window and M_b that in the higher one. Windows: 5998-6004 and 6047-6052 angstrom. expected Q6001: -1.3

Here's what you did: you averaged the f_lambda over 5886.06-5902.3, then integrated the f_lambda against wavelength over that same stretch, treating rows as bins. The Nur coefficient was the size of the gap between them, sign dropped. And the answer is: 135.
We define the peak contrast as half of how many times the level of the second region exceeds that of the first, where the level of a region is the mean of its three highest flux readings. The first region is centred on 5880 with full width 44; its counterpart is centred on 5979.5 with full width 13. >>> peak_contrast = 0.474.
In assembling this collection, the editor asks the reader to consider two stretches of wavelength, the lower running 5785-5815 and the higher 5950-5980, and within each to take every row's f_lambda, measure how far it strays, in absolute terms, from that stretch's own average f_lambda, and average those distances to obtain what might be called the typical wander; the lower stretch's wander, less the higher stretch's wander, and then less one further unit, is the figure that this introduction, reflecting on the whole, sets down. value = -0.67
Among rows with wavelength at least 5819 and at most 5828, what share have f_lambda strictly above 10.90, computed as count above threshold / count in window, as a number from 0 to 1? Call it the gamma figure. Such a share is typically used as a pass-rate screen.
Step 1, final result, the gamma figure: 1.00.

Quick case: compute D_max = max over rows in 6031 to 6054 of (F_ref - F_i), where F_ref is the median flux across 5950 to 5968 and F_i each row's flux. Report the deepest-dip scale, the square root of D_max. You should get 1.05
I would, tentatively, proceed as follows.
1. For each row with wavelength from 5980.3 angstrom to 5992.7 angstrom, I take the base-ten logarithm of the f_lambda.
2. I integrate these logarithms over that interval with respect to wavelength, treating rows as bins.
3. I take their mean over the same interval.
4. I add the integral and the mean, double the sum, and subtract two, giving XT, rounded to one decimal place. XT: 25.3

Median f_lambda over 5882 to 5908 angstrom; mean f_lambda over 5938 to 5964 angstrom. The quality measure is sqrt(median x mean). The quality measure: 10.3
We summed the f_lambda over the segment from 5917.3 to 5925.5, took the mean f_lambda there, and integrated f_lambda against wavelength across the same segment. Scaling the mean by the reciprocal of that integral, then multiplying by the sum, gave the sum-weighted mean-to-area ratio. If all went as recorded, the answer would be 8.0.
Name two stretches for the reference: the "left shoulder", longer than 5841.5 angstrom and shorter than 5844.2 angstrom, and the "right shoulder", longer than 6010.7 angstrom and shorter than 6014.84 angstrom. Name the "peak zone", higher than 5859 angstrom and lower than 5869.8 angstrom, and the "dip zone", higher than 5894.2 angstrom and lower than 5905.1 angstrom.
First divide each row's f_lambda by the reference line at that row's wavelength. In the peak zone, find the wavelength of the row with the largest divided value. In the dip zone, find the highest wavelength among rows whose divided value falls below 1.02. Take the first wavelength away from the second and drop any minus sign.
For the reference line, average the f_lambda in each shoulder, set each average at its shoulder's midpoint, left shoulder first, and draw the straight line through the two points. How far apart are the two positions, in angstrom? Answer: 36.6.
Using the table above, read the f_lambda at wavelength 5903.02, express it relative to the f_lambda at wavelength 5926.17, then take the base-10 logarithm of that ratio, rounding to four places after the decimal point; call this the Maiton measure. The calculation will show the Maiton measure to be -0.0079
